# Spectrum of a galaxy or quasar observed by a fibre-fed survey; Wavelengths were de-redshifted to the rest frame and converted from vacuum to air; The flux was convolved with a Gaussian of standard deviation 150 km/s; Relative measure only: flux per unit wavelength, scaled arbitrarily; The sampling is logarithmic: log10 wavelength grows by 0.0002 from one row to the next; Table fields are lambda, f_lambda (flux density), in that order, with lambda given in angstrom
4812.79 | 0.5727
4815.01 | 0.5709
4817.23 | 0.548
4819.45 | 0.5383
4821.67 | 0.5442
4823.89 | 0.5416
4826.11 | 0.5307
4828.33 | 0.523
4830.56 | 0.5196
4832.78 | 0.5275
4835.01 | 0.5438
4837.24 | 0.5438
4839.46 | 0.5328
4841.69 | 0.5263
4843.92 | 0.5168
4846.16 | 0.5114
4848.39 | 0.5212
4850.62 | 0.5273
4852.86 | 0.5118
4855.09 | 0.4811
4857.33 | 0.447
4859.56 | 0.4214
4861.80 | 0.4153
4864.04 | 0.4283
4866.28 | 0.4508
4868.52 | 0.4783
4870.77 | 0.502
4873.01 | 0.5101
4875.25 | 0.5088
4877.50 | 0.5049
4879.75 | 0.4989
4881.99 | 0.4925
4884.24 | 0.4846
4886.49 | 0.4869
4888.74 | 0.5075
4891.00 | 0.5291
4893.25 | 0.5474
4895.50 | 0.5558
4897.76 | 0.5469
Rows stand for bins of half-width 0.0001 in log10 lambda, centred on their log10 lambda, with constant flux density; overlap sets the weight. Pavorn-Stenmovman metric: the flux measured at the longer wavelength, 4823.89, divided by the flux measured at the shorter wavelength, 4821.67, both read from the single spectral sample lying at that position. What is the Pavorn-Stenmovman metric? 1.00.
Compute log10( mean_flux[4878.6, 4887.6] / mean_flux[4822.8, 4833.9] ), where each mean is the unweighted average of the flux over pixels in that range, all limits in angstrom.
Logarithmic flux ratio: -0.032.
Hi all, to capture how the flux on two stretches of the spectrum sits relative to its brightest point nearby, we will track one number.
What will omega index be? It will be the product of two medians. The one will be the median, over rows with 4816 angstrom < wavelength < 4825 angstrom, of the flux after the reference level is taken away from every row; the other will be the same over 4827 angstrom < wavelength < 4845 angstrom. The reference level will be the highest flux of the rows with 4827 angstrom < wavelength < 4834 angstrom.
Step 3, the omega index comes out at 0.0000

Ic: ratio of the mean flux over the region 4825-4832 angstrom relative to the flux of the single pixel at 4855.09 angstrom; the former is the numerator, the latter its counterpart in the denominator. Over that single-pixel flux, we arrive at 1.09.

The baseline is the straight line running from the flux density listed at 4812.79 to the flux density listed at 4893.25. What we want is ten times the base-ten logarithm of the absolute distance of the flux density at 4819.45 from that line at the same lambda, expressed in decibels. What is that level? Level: -14.9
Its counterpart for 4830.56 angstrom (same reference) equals -13.2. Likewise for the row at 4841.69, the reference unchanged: -14.3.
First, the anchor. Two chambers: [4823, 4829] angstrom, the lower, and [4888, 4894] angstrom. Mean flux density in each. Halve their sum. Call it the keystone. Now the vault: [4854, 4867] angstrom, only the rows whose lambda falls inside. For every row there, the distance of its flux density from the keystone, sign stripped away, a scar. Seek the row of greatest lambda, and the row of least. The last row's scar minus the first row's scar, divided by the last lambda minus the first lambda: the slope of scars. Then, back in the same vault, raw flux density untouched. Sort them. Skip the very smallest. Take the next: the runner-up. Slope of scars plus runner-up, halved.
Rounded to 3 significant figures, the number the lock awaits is 0.212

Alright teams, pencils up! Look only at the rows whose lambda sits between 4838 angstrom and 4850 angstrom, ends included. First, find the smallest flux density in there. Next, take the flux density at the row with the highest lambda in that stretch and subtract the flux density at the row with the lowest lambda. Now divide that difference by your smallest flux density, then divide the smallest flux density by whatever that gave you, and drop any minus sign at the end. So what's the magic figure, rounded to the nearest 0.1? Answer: 22.5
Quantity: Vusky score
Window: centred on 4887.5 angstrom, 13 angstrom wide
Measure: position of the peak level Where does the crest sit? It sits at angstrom 4893.25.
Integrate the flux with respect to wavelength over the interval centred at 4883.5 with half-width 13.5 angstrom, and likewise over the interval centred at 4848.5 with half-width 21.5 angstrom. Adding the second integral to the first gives 35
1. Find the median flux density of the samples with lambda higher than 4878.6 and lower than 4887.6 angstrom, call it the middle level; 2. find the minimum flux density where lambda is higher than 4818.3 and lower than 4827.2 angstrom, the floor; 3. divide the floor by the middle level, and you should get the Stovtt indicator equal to 1.08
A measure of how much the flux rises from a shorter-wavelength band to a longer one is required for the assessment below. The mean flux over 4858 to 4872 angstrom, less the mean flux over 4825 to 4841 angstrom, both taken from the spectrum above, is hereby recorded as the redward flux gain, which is -0.08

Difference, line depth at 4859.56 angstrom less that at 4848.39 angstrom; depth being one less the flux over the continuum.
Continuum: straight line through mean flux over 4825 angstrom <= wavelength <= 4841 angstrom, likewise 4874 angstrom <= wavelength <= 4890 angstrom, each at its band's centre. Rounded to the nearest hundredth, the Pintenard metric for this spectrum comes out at 0.18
